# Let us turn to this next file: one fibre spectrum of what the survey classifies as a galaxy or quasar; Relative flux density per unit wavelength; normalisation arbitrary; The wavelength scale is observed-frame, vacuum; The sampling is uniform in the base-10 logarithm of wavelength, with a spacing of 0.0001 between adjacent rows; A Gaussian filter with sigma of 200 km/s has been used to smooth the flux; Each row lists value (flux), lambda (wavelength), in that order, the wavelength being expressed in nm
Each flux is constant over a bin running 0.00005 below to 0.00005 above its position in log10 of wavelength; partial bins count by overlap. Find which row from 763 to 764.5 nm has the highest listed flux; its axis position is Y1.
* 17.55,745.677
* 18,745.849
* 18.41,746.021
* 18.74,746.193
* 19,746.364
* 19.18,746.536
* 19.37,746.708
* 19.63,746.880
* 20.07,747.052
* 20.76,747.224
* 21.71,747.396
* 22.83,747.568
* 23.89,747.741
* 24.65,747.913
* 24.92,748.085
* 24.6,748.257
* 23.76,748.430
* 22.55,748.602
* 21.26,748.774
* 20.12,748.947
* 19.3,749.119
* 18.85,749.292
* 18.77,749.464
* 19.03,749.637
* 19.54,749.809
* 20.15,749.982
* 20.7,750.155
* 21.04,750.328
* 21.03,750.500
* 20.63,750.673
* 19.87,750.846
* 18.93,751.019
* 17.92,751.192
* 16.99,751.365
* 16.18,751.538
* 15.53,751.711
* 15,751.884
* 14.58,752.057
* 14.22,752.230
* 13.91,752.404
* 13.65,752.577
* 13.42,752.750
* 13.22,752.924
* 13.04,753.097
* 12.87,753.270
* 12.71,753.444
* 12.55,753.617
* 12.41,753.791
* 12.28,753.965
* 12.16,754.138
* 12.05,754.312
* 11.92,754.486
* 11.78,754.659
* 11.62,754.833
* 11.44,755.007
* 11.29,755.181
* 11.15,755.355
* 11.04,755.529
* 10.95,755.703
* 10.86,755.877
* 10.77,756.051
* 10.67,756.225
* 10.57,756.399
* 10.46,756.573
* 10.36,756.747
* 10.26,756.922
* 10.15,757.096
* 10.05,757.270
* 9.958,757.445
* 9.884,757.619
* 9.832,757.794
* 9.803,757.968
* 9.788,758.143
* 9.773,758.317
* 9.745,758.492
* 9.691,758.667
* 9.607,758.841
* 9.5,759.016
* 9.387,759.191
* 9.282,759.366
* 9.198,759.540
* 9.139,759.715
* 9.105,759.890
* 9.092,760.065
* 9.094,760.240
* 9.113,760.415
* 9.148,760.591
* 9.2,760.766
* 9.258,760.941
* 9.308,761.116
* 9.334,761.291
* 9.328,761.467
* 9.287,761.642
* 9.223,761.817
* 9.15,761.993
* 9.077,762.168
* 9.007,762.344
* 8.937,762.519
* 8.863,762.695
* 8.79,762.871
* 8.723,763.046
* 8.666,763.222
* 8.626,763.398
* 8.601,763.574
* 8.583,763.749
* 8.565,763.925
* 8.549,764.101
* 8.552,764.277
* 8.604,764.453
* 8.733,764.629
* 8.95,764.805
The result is 763.046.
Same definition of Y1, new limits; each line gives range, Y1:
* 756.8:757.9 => 756.922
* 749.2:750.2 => 750.155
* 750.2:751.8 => 750.328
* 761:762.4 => 761.291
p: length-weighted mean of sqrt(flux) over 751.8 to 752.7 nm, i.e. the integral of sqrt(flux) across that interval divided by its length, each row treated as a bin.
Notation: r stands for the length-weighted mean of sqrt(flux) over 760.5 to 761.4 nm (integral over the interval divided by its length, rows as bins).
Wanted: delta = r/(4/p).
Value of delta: 2.9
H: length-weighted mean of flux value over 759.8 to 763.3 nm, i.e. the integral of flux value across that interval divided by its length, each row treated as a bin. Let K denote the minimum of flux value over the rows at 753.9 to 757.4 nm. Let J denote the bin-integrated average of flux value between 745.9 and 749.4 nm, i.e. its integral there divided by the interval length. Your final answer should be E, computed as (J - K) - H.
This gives 2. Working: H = 9.1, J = 21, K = 10.05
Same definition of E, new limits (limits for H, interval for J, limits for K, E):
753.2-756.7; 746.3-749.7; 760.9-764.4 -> 1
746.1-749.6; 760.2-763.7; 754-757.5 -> -22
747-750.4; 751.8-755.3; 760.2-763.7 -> -17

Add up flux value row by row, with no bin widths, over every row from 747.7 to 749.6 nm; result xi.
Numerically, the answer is 243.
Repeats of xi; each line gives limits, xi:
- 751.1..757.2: 440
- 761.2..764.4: 160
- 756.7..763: 340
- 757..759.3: 127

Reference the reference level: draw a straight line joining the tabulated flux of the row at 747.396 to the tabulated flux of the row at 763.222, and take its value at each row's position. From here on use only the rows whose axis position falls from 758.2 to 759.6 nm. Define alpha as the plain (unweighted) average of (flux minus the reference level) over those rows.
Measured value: -3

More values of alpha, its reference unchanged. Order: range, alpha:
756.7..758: -3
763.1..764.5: 0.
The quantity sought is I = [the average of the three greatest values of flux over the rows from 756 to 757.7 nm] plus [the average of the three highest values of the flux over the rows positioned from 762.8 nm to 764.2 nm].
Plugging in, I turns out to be 19.4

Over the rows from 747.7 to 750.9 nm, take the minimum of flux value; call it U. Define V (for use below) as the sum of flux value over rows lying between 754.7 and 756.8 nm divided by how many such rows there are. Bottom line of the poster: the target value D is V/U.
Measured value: 0.6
